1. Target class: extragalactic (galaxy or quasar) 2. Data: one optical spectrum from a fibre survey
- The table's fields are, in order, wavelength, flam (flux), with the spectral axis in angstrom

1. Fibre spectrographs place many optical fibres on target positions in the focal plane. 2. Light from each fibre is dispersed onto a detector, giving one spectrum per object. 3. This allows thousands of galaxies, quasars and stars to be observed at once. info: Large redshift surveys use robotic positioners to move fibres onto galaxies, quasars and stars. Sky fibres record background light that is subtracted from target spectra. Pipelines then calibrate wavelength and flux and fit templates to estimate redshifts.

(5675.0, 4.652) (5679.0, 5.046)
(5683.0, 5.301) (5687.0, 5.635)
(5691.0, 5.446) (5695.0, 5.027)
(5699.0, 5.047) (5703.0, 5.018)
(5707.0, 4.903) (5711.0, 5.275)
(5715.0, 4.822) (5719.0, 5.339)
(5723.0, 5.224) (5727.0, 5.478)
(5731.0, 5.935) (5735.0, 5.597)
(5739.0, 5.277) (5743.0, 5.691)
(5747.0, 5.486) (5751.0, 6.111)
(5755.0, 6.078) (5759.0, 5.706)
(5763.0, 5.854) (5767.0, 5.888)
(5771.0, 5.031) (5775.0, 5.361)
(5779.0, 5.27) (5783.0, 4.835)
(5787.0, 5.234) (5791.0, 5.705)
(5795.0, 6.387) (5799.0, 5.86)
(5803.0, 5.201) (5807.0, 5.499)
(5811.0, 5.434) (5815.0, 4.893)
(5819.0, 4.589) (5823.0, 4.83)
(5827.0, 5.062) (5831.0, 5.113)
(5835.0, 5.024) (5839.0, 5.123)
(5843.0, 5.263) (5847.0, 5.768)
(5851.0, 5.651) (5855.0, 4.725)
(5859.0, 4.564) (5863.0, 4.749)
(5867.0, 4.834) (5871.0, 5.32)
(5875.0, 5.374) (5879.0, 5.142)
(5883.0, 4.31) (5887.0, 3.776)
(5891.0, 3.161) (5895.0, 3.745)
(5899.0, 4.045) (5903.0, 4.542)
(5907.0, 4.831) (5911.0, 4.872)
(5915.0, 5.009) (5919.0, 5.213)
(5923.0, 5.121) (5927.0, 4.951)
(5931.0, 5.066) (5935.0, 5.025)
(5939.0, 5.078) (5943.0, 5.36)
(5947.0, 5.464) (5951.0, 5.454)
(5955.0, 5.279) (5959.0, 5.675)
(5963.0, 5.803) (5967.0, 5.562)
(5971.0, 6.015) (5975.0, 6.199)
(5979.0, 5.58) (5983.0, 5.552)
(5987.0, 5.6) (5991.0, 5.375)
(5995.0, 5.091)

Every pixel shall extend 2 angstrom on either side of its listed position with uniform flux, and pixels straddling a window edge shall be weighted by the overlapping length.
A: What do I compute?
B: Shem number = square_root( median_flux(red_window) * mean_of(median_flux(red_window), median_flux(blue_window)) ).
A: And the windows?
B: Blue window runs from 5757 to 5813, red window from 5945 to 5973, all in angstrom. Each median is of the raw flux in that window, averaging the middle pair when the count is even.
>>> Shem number 5.54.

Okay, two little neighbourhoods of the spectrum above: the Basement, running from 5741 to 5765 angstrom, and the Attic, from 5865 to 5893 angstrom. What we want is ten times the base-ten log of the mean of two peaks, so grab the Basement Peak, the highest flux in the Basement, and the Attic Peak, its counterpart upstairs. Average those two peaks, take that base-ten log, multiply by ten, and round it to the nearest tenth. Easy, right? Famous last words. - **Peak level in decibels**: 7.6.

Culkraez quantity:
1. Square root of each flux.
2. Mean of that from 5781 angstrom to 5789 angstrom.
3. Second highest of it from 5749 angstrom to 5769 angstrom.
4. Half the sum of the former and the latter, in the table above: 2.35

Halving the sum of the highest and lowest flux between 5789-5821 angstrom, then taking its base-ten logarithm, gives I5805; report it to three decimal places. 0.739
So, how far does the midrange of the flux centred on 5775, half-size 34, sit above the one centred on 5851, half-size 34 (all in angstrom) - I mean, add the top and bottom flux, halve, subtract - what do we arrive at 0.57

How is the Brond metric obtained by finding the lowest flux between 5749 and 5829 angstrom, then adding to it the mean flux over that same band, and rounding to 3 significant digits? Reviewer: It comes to 10.0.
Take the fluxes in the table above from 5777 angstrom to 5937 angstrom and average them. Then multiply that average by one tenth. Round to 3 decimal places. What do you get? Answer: 0.498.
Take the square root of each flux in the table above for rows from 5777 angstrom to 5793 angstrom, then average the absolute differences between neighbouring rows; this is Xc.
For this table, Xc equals 0.10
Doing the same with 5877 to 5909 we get 0.13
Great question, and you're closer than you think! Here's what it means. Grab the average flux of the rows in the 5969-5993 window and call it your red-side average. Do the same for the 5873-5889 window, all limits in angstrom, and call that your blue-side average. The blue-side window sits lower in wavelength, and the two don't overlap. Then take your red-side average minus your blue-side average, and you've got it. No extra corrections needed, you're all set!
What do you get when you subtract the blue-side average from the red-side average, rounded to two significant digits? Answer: 1.1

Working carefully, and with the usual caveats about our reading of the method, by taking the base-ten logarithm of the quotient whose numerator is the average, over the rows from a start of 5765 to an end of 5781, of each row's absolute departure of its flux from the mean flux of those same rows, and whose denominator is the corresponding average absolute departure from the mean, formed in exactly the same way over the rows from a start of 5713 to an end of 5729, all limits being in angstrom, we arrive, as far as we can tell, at 0.10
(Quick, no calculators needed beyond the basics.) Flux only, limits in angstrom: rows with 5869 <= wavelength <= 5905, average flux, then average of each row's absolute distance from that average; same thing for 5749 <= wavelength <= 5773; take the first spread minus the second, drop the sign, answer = 0.36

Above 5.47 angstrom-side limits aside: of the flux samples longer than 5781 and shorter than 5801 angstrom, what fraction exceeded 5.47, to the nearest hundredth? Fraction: 0.60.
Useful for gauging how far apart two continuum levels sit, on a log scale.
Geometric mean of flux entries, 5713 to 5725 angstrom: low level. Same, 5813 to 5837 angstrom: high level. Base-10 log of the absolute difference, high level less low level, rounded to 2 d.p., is -0.68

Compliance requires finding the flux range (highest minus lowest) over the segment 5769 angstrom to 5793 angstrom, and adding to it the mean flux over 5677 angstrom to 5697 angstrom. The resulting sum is 6.2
